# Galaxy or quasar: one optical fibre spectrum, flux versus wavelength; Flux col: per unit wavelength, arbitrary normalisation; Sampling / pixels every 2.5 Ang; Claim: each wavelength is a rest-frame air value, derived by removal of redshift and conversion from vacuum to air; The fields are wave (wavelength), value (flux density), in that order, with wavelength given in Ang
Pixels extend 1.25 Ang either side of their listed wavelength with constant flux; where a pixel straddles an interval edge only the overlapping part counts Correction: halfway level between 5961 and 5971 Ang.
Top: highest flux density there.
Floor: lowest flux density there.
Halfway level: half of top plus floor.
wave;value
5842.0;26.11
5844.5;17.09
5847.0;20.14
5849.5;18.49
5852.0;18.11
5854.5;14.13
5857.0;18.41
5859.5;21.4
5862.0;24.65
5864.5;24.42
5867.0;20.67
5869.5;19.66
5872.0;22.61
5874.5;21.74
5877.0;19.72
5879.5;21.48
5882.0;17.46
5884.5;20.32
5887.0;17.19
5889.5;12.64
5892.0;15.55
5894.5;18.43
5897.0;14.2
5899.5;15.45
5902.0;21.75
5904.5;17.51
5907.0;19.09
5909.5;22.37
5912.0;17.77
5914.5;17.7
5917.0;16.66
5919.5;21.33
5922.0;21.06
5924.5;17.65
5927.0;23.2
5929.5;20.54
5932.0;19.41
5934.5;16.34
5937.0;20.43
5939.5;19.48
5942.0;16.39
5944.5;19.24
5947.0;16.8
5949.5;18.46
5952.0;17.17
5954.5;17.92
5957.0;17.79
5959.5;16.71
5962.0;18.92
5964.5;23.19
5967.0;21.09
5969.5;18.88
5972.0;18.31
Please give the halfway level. 21.0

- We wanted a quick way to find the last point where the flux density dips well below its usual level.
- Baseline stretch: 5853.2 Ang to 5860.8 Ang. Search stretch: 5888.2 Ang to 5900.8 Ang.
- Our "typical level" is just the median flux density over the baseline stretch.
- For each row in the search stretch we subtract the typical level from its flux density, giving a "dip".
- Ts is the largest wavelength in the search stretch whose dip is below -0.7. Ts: 5899.5 Ang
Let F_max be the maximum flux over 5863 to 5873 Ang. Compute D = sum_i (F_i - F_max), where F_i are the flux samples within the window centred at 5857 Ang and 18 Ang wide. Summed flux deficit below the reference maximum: -31.3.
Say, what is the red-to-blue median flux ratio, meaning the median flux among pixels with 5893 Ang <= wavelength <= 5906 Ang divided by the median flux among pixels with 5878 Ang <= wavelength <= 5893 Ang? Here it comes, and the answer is 1.01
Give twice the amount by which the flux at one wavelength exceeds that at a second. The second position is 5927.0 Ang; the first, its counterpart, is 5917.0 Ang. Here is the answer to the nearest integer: -13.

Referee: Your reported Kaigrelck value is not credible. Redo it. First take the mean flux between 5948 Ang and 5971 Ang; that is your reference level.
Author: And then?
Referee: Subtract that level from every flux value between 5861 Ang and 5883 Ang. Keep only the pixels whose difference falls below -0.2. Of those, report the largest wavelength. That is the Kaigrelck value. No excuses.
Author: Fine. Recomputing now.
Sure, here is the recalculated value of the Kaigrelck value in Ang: 5882.0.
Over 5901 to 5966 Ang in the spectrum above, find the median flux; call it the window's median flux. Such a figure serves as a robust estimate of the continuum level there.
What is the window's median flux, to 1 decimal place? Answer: 18.7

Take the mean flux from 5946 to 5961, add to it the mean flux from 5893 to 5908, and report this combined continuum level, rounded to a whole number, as 35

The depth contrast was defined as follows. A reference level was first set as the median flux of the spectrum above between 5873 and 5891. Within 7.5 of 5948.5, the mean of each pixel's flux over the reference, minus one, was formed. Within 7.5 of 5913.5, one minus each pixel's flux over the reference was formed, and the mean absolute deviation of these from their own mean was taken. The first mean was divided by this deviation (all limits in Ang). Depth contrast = -1.1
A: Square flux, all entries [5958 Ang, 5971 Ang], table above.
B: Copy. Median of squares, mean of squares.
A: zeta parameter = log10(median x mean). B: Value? 5.15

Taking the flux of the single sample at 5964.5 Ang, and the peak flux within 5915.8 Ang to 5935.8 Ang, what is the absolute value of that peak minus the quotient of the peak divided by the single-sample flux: 22.2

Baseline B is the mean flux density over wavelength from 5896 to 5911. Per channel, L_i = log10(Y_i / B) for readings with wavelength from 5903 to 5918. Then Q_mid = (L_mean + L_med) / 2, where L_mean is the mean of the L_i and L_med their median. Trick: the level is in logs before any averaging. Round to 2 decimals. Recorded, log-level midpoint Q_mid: -0.01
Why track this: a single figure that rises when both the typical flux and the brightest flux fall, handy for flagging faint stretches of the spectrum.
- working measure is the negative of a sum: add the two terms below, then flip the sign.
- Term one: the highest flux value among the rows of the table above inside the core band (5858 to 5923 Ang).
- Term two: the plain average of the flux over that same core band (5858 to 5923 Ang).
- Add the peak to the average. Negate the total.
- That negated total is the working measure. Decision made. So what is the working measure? -44.0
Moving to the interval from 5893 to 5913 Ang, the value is -40.7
